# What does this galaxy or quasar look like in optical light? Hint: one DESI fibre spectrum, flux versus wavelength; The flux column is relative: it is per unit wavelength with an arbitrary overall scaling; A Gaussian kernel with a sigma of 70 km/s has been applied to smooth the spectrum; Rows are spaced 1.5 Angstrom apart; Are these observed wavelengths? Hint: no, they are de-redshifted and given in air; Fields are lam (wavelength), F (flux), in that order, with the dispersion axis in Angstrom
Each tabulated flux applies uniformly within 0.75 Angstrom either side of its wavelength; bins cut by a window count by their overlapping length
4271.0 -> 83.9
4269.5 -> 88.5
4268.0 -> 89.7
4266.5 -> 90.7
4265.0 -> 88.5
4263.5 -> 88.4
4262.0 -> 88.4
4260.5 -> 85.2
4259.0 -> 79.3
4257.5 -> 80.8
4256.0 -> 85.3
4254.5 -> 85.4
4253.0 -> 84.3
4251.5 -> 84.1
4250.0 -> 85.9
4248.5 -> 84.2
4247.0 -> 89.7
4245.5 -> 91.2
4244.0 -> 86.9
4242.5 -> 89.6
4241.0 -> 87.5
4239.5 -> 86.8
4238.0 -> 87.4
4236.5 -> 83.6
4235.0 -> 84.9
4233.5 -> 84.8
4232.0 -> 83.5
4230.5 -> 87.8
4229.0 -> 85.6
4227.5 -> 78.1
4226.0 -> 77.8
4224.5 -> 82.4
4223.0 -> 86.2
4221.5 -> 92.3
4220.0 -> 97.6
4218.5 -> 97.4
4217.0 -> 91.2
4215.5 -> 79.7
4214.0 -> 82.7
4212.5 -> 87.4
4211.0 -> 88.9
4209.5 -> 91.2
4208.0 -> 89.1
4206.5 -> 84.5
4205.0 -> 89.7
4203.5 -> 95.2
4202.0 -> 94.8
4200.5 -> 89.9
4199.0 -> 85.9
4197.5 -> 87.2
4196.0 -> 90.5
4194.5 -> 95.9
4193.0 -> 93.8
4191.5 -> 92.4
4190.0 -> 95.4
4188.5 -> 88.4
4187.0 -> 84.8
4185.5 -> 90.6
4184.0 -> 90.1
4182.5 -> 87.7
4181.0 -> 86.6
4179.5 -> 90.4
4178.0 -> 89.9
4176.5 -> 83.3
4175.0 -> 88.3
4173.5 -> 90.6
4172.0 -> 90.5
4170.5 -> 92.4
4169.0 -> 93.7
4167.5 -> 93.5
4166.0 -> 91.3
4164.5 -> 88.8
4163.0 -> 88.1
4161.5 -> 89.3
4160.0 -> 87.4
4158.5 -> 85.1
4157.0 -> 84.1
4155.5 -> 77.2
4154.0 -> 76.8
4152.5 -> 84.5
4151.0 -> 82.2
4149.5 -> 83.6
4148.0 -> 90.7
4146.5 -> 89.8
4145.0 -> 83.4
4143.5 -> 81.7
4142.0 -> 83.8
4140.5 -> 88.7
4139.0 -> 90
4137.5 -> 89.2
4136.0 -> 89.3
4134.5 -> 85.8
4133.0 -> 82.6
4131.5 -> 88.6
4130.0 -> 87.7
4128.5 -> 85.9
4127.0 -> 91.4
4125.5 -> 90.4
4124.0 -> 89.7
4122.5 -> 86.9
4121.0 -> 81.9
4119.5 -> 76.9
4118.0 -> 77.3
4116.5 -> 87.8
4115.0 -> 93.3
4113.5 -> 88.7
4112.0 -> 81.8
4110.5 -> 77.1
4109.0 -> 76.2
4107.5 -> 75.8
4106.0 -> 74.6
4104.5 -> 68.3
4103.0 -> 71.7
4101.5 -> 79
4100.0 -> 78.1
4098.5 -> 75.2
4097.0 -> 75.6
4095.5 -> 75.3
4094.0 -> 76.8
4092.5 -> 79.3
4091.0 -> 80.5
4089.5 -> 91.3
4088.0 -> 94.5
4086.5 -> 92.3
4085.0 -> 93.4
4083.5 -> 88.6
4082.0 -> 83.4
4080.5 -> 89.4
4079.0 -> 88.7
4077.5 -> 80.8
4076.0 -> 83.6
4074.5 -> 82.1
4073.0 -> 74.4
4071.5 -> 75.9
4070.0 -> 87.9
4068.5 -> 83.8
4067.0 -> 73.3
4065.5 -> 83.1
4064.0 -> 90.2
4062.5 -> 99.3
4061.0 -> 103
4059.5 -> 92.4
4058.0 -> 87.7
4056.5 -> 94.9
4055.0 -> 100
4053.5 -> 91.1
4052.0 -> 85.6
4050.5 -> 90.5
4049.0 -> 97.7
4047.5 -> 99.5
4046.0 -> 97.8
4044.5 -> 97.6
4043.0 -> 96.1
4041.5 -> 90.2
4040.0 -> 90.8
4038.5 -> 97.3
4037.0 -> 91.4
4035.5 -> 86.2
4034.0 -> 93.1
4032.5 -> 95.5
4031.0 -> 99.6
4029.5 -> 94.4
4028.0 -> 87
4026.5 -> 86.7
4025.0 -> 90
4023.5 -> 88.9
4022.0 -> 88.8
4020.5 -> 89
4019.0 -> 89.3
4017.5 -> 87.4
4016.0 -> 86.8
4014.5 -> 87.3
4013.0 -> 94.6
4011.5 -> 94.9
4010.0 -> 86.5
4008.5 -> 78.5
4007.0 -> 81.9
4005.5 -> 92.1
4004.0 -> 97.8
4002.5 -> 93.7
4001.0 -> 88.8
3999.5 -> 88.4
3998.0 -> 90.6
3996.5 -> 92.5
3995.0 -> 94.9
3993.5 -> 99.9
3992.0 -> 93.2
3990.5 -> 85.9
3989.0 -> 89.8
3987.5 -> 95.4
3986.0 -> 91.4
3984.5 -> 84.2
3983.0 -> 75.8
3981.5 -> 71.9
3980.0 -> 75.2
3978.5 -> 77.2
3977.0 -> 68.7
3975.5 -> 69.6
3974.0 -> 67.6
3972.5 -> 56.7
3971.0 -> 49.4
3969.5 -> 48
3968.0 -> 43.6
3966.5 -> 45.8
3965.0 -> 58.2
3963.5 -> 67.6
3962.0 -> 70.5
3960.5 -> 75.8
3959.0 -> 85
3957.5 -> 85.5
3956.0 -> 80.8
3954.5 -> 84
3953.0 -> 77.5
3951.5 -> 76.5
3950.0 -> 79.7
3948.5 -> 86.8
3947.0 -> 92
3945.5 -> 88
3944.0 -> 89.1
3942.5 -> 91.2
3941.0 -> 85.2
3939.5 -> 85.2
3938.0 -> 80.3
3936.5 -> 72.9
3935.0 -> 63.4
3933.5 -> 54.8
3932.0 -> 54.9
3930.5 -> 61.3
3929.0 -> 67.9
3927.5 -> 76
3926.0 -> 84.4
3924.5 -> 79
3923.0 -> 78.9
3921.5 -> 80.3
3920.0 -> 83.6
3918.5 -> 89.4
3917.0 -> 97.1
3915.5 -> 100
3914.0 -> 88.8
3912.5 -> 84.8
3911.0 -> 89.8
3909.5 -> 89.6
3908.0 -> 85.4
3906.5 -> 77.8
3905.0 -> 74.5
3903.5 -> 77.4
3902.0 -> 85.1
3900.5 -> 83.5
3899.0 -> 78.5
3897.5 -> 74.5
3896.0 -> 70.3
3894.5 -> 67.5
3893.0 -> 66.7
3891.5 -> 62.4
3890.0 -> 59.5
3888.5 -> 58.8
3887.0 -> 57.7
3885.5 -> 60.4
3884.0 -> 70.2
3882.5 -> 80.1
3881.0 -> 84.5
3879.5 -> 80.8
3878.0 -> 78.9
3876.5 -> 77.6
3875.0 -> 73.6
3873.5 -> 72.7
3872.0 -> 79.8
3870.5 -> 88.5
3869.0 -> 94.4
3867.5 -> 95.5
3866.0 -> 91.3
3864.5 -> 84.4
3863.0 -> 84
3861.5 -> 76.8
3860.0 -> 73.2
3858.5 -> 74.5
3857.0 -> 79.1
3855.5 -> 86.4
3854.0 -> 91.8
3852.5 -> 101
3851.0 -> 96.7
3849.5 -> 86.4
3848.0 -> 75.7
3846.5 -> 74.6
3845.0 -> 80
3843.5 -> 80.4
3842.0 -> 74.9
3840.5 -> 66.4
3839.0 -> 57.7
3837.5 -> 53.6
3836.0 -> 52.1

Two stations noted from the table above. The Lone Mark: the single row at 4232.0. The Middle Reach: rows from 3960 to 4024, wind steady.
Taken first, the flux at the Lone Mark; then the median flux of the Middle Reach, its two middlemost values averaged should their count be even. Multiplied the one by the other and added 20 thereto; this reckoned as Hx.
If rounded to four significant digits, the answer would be 7268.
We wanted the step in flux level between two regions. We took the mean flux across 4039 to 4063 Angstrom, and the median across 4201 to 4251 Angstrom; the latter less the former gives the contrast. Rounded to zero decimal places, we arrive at -7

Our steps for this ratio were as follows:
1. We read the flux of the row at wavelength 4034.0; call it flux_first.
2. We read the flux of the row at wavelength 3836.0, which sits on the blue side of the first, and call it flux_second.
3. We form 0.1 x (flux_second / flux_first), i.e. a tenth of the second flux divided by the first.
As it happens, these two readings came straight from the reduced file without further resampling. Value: 0.06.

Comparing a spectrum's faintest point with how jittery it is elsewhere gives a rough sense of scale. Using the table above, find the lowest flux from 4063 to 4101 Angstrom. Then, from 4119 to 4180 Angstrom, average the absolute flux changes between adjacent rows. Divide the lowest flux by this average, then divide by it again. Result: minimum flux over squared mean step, 10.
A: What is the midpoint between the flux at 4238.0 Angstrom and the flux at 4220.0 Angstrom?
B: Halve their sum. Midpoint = 92.5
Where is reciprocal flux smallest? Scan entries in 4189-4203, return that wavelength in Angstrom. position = 4194.5 Angstrom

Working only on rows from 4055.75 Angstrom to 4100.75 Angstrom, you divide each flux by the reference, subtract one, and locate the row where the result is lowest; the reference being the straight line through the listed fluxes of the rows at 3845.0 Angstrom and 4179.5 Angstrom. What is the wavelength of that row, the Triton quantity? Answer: 4067.0 Angstrom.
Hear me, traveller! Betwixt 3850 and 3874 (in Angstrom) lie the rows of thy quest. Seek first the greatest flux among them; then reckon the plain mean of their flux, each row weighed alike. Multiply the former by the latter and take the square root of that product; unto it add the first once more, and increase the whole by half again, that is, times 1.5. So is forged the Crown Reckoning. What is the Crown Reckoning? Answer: 291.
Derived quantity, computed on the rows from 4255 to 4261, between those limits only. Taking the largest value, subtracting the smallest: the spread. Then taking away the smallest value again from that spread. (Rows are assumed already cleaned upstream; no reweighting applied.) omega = -73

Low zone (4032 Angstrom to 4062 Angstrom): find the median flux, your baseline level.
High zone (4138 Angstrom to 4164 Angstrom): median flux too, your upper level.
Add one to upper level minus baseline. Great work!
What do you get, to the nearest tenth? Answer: -8.5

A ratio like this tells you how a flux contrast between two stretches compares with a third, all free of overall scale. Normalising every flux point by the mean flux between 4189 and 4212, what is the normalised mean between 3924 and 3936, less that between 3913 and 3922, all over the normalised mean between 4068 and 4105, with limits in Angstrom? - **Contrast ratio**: -0.27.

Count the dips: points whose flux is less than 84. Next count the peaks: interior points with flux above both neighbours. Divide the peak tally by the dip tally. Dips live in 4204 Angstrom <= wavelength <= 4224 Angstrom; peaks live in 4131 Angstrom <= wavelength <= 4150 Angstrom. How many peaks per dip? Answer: 1.5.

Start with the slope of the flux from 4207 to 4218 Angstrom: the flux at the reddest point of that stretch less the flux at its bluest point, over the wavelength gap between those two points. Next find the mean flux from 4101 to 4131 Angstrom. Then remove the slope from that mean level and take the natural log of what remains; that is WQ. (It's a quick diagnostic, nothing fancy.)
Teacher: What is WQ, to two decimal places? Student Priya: 4.41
